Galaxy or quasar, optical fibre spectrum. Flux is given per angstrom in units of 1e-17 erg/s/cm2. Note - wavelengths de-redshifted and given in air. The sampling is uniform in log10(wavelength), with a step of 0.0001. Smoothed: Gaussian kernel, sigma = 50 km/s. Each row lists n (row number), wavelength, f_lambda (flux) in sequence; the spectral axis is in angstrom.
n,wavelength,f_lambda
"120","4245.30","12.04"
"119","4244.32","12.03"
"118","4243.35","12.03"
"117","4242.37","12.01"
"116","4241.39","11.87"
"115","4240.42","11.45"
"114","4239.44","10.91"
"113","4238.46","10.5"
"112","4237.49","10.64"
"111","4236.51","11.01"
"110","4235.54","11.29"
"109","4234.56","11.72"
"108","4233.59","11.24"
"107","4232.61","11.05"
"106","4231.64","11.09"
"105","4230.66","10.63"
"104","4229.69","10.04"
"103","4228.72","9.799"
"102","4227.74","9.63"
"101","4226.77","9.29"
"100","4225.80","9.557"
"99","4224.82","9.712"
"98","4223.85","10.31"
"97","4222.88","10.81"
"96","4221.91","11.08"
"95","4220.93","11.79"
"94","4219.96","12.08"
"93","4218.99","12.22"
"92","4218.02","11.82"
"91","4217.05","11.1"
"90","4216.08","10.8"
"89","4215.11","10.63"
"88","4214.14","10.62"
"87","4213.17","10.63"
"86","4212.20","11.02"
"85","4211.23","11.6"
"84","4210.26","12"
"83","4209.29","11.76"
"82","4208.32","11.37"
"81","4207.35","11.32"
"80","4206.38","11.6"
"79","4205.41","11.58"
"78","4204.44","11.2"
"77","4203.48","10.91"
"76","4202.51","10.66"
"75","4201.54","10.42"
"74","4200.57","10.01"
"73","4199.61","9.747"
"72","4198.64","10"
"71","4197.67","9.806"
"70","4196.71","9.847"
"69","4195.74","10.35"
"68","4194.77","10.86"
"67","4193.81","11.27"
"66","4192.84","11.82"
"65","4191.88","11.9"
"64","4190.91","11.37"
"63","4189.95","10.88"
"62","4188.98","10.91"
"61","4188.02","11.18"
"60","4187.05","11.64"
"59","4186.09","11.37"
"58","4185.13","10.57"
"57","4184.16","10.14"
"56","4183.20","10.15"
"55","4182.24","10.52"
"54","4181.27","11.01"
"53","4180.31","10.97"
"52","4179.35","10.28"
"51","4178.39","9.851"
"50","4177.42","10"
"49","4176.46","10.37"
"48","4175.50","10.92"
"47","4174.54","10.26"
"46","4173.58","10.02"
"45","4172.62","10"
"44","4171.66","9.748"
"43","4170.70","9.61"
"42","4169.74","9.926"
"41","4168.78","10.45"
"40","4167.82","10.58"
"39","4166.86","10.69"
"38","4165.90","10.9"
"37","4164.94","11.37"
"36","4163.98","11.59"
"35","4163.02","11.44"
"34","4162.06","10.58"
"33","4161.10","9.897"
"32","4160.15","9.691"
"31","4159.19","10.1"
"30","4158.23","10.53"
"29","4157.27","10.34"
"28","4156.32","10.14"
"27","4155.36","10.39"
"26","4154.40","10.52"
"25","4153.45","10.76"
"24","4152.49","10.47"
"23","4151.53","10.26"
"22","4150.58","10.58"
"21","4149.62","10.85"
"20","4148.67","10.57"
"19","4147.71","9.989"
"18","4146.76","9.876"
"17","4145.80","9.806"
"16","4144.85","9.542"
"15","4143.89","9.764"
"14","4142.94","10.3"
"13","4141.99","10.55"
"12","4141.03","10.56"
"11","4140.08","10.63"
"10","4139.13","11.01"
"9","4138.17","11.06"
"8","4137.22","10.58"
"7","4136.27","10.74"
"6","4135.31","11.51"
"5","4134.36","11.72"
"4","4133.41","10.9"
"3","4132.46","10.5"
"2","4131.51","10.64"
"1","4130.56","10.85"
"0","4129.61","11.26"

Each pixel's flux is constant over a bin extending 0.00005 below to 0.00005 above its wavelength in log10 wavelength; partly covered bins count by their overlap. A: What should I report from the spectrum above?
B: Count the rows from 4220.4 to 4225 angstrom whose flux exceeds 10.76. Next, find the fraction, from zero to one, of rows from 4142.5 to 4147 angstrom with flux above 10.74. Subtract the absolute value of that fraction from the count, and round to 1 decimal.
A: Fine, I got 3.0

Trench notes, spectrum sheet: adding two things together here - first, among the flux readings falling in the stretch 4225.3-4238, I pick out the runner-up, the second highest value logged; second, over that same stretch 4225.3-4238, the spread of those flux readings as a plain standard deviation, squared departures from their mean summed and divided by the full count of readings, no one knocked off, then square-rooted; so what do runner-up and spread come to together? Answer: 12.04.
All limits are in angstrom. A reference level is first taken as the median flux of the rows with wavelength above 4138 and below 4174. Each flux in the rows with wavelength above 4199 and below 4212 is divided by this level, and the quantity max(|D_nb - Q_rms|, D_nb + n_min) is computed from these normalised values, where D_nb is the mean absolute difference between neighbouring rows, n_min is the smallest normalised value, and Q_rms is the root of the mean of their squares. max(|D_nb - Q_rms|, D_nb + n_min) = 1.04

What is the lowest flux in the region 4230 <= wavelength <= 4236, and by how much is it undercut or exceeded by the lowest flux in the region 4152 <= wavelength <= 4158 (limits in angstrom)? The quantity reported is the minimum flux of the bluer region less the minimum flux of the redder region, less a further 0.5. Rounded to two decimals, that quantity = -0.99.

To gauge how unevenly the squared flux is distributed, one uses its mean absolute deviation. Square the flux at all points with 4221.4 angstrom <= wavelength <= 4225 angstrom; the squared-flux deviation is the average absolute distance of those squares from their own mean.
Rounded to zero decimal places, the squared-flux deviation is 10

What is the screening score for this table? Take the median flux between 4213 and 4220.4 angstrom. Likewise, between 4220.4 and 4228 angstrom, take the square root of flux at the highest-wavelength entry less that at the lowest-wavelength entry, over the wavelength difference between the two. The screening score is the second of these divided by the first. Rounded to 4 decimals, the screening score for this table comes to -0.0044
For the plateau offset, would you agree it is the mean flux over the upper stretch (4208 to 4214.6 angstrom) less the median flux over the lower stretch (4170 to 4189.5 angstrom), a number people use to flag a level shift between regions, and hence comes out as 0.96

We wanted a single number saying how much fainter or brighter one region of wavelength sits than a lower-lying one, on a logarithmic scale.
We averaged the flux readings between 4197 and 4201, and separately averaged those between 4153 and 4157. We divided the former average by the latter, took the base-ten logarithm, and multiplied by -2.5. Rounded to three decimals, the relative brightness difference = 0.060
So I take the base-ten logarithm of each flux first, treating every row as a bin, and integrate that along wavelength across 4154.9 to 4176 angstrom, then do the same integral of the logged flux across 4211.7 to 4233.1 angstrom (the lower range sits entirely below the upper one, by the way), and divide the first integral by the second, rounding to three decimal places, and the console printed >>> 0.975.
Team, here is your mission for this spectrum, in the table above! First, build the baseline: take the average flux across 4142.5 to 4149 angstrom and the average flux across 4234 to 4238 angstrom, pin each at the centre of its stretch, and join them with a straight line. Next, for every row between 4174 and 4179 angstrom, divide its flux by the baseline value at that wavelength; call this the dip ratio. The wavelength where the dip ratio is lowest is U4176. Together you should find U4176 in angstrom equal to 4178.39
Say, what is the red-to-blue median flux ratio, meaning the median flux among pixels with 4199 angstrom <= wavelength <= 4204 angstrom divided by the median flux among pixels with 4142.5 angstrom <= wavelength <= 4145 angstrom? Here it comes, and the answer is 1.07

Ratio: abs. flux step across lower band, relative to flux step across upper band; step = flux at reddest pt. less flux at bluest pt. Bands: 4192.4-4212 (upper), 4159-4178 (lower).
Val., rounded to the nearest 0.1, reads -0.5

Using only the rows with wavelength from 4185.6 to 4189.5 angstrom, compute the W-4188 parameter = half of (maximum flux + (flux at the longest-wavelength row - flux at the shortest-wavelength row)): 5.6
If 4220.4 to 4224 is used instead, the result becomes 5.2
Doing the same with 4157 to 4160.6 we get 4.9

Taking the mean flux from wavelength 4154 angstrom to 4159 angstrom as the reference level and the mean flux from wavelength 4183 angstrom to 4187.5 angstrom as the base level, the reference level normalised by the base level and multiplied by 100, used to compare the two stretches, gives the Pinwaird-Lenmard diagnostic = 96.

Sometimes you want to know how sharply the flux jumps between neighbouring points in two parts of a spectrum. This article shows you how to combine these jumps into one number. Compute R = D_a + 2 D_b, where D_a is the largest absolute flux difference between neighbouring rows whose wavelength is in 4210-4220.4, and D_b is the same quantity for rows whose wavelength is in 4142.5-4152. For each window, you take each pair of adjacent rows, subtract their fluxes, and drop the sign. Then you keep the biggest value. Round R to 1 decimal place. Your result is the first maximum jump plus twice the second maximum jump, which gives 1.9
